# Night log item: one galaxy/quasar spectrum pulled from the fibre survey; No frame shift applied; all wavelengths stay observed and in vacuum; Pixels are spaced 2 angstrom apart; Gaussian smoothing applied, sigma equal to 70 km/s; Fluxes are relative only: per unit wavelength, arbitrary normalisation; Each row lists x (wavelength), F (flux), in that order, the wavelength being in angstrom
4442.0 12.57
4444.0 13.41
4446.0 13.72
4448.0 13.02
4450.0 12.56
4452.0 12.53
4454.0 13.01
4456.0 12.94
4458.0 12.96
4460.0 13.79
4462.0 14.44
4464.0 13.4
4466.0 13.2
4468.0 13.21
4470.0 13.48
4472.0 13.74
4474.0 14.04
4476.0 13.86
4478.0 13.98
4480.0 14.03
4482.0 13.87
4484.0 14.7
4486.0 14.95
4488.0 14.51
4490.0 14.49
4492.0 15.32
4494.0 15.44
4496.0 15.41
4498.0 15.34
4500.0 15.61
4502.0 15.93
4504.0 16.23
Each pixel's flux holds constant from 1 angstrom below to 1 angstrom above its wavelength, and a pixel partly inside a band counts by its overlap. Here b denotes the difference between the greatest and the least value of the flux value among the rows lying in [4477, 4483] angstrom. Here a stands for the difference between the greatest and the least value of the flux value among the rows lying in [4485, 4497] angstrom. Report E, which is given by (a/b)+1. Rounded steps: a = 0.95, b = 0.16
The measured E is 6.9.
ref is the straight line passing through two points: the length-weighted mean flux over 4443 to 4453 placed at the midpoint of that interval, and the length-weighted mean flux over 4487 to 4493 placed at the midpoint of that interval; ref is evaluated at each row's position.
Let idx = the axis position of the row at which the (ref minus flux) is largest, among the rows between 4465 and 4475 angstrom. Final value 4468.0 angstrom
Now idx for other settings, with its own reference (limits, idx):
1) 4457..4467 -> 4466.0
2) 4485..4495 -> 4490.0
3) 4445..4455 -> 4452.0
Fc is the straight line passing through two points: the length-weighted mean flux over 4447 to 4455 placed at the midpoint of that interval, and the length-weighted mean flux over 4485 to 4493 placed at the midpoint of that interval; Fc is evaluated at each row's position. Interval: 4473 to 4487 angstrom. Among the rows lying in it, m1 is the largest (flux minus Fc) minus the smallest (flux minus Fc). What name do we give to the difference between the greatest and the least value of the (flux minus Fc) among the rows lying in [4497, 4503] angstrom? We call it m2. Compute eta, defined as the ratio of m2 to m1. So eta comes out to 0.43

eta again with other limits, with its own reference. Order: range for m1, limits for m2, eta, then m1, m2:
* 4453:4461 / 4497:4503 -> 0.52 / 0.72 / 0.38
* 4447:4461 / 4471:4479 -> 0.35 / 0.83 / 0.29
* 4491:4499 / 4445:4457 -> 4.81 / 0.31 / 1.51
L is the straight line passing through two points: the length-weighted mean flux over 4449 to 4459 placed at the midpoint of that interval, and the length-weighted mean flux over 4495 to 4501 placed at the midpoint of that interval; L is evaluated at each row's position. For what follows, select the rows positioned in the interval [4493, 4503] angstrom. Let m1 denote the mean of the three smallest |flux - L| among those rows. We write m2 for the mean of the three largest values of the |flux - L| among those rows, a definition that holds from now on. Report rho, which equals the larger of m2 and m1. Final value 0.19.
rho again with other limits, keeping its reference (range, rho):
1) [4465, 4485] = 0.46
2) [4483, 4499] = 0.35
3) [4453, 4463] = 0.67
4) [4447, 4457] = 0.31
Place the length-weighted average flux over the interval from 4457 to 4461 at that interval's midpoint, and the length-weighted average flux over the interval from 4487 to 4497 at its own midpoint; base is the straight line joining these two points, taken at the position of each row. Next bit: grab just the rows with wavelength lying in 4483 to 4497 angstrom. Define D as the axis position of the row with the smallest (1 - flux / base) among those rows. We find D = 4494.0 angstrom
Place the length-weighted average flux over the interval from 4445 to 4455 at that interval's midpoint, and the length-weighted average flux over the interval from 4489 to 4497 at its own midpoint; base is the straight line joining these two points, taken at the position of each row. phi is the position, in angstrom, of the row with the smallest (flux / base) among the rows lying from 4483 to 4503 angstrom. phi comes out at 4490.0 angstrom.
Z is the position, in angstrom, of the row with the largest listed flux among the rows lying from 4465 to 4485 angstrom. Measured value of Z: 4484.0 angstrom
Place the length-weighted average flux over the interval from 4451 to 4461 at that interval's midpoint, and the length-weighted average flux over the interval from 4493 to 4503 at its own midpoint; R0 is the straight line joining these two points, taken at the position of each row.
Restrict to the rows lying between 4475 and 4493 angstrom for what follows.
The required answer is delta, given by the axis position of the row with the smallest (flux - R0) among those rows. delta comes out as 4482.0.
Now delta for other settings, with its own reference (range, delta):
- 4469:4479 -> 4470.0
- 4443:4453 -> 4452.0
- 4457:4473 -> 4468.0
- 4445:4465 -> 4452.0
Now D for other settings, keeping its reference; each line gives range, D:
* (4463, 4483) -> 4474.0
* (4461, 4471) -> 4462.0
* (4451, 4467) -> 4462.0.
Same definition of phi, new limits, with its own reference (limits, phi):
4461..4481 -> 4468.0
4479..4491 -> 4482.0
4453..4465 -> 4458.0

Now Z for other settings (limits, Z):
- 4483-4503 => 4502.0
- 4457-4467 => 4462.0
